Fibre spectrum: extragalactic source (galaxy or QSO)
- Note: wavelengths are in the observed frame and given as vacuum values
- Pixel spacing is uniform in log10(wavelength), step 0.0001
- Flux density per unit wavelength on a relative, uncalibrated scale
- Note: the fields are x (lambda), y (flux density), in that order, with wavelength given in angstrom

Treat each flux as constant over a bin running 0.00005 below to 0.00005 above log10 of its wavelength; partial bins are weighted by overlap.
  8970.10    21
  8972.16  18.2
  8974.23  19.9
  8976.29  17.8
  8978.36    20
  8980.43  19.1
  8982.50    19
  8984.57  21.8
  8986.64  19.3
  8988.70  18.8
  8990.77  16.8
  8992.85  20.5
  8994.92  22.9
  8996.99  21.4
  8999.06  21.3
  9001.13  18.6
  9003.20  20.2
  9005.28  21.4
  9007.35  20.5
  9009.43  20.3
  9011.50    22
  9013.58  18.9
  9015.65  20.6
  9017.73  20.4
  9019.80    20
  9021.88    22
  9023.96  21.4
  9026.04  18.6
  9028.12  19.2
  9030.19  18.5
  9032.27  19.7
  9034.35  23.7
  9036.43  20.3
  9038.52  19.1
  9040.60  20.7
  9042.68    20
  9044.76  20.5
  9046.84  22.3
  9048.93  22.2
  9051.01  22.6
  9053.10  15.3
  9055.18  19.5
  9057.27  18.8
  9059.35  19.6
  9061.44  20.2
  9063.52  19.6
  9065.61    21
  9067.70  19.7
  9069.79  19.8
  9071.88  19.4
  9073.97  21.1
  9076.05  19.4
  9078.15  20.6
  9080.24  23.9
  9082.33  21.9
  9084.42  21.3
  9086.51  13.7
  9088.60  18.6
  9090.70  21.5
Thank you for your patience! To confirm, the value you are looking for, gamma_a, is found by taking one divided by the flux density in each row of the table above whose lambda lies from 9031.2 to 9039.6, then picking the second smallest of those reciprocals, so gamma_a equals 0.0493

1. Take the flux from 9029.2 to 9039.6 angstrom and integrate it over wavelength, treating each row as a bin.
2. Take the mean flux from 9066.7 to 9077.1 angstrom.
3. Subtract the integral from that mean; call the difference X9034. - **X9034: -191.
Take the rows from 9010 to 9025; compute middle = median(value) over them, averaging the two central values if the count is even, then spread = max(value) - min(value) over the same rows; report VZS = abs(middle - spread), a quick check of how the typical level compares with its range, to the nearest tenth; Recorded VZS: 17.5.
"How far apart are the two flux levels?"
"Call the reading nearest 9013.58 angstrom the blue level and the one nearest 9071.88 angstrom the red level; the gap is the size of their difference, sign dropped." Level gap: 0.50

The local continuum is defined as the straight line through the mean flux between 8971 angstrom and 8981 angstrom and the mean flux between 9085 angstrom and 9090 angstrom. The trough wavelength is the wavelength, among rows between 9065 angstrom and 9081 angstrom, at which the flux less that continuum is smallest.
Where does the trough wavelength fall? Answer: 9071.88 angstrom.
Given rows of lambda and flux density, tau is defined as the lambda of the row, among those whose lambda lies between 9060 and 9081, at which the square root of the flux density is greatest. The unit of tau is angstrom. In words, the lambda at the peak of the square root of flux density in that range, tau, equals 9080.24 angstrom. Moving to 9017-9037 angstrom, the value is 9034.35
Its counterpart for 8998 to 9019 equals 9011.50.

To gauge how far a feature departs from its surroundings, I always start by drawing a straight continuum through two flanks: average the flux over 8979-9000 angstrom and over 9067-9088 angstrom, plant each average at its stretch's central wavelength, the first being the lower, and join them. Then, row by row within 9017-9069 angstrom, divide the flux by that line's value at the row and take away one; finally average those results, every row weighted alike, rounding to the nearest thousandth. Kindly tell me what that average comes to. 0.006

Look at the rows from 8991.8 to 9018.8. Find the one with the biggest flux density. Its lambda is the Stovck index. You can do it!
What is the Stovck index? 8994.92 angstrom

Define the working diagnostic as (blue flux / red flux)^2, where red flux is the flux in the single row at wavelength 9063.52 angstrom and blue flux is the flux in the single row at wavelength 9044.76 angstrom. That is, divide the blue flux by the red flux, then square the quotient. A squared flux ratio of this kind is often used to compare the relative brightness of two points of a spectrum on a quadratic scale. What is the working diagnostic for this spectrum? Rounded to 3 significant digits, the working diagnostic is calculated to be 1.09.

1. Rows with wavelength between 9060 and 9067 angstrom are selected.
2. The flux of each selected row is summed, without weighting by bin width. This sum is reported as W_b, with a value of 61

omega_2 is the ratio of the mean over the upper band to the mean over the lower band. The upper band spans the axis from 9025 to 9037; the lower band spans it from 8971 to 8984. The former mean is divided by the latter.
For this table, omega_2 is 1.05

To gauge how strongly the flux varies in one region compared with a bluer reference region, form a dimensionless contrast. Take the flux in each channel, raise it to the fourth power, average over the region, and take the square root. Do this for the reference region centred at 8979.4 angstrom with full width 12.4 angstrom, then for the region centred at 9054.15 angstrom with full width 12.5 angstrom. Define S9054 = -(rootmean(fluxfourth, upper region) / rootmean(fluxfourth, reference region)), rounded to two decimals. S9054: -1.04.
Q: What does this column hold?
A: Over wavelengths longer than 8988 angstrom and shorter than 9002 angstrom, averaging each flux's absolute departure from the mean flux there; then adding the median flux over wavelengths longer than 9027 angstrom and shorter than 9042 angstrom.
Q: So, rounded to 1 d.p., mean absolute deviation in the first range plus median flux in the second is 21.4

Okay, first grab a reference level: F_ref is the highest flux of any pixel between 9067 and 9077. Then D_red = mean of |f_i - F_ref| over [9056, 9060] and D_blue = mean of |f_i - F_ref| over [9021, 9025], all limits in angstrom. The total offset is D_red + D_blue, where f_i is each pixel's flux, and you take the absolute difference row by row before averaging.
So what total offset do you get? 2.5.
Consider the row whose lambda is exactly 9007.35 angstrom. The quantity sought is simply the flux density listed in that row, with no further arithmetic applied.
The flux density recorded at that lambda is 20.5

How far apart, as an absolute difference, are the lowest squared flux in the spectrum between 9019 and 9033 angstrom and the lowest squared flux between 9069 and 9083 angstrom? 34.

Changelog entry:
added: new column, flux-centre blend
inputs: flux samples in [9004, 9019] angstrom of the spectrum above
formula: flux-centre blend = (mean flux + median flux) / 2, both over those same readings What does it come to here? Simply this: 20.5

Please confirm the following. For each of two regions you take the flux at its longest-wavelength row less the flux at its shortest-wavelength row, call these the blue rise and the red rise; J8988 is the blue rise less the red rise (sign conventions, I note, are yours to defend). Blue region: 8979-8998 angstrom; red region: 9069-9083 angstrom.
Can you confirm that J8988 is 0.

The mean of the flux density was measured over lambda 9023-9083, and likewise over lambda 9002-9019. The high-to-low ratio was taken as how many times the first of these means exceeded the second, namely 0.99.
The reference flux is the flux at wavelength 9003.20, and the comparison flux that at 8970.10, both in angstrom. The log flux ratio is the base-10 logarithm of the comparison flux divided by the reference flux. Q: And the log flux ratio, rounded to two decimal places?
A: 0.02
